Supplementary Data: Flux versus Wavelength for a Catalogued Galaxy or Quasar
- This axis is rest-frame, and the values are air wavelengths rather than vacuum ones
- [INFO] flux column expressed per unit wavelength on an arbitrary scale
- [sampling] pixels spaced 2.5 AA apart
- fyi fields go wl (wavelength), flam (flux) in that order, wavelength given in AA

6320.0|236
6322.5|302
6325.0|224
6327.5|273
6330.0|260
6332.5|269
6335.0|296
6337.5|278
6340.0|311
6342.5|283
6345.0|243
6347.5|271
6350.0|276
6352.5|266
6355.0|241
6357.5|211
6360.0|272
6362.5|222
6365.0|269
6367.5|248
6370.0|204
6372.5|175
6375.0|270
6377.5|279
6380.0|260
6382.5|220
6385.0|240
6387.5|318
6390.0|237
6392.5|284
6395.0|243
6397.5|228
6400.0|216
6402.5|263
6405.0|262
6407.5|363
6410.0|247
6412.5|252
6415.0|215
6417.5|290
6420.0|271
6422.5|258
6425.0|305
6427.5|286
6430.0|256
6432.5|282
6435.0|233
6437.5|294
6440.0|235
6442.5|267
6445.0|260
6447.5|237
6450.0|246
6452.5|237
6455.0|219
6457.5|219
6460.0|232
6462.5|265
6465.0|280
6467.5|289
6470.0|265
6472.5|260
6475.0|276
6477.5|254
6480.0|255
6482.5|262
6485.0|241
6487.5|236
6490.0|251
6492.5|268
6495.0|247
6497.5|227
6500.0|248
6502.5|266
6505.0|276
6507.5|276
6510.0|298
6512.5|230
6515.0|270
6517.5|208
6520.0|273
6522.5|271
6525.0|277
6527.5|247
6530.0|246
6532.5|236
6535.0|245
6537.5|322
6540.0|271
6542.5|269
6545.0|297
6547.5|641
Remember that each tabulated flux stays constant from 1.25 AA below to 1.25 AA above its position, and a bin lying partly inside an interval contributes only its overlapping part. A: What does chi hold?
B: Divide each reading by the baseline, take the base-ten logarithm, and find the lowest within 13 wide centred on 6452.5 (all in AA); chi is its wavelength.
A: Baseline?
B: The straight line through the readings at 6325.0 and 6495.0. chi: 6457.5 AA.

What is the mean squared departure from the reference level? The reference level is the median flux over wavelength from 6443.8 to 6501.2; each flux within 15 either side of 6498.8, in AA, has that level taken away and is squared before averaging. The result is 445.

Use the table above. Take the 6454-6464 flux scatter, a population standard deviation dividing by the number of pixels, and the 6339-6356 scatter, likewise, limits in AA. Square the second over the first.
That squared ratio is 1.4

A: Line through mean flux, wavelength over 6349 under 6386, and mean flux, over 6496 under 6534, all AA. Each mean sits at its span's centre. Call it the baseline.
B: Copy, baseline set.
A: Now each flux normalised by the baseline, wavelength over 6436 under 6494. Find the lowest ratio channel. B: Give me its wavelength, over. 6457.5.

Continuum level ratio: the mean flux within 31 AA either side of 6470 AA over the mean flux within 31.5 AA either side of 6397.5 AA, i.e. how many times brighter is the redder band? 0.98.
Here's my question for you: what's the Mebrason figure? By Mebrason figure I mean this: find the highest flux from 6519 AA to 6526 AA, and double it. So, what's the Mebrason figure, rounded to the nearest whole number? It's 554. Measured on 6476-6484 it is 524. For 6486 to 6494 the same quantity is 536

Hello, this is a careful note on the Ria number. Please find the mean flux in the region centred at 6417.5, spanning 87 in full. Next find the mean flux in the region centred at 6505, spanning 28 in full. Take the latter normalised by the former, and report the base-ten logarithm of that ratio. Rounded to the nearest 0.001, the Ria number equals -0.003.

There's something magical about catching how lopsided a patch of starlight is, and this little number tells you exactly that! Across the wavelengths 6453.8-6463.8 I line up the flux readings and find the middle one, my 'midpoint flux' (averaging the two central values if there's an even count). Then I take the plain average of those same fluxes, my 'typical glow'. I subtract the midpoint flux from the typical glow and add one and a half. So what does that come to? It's 10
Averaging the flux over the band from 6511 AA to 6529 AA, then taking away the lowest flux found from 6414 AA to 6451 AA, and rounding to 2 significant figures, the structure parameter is 39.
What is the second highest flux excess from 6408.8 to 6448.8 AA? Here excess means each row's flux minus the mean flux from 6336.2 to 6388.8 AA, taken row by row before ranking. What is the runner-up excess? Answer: 39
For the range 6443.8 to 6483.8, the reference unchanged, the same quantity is 25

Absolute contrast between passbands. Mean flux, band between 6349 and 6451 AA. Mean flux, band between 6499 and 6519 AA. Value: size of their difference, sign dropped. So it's 3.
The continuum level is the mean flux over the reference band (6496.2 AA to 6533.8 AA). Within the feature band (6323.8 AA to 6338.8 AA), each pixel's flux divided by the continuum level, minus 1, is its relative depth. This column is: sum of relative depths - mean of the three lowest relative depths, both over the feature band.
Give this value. 0.3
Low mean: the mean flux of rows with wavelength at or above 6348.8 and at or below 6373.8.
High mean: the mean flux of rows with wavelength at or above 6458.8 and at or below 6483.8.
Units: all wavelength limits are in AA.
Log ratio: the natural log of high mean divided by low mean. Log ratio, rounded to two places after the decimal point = 0.10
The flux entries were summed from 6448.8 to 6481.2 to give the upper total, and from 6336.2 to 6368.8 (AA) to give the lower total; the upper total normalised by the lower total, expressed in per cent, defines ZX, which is 97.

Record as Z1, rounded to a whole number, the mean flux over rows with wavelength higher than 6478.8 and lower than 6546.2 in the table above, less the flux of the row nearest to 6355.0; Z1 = 19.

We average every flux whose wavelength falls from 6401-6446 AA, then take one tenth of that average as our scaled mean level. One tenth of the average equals 26.9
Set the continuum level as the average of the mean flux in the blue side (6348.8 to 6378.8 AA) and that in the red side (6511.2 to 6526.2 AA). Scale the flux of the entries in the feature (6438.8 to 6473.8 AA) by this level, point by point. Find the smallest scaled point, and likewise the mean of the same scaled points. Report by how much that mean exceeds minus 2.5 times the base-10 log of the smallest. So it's 0.86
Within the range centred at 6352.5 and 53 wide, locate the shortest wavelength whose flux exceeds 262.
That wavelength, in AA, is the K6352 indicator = 6327.5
